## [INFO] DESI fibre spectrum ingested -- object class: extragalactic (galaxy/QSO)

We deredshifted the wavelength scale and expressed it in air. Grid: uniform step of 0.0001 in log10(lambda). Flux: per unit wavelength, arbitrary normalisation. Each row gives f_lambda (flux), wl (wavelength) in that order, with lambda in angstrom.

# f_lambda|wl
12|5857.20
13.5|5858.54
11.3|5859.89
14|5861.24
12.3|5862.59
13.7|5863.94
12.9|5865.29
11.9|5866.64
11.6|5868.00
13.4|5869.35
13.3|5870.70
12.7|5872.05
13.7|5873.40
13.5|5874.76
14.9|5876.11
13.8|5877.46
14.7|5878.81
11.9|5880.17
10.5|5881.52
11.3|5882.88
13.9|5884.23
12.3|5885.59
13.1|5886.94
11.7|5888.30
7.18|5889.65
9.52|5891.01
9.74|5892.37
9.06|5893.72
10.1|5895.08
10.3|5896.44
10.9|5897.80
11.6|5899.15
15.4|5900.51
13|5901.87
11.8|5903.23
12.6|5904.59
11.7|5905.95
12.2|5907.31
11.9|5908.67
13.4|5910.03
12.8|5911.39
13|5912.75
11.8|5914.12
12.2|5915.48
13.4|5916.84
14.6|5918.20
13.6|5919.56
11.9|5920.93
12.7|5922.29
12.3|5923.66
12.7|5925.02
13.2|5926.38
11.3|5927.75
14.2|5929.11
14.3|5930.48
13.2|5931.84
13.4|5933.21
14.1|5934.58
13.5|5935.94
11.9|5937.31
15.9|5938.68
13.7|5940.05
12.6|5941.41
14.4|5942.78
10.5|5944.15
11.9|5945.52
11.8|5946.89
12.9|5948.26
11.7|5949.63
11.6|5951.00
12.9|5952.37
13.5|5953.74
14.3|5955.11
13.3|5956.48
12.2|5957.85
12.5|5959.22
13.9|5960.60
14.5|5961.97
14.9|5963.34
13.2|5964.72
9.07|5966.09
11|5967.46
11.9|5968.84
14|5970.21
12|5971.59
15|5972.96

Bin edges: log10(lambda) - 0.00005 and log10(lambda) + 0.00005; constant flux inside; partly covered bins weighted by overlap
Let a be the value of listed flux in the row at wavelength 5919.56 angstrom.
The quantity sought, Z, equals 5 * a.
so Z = 68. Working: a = 13.6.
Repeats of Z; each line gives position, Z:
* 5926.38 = 66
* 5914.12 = 59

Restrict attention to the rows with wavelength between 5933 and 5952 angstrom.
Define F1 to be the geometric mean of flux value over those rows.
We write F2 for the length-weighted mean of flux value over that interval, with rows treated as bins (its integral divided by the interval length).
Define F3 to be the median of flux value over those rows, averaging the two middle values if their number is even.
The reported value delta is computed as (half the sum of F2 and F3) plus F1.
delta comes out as 25.6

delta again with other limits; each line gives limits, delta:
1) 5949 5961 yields 25.7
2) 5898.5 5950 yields 25.6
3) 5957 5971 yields 25.4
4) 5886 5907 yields 22.4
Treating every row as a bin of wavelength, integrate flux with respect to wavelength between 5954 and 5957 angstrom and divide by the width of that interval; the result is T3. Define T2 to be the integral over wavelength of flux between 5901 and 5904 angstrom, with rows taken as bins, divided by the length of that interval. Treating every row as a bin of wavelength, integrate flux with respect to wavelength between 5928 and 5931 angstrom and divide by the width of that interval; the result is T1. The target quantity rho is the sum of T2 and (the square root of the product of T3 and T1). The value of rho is 26.4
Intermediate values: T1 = 13.8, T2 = 12.6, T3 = 13.8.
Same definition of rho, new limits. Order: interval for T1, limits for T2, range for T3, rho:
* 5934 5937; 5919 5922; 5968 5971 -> 25.9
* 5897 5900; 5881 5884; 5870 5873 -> 23.6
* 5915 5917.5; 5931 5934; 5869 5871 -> 26.5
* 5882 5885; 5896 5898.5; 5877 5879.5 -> 24.0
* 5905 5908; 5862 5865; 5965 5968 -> 24.2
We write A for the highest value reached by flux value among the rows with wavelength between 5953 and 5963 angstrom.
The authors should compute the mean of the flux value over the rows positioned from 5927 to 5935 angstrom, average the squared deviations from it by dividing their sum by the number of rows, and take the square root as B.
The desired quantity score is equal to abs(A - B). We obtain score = 13.5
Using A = 14.5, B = 1.0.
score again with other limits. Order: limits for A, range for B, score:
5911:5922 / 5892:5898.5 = 14.0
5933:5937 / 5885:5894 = 12.2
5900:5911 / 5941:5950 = 14.3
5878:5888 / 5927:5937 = 13.7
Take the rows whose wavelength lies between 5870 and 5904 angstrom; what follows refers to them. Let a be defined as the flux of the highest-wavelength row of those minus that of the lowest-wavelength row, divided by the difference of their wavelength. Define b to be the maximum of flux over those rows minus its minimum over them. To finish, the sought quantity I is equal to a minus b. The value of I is -8.3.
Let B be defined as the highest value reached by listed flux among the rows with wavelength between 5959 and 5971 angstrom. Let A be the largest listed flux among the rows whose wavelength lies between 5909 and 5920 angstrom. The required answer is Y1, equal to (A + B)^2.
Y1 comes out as 870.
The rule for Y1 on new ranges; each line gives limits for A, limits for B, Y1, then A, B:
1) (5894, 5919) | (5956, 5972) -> 918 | 15.4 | 14.9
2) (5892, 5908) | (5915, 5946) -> 980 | 15.4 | 15.9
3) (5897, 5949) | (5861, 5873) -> 894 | 15.9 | 14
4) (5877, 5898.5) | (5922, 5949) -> 936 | 14.7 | 15.9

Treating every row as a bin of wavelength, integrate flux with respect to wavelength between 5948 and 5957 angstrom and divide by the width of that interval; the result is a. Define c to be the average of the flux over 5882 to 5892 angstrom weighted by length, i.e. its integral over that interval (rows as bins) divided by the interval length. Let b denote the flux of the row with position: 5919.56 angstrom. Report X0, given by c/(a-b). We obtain -16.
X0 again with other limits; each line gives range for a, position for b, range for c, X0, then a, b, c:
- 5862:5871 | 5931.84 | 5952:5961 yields -27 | 12.7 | 13.2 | 13.2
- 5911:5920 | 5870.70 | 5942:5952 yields -49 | 13.1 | 13.3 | 12.1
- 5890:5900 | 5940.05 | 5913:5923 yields -4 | 10.2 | 13.7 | 12.9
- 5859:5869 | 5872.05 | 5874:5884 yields -98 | 12.6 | 12.7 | 13.0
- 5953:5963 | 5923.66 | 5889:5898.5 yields 8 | 13.5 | 12.3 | 9.6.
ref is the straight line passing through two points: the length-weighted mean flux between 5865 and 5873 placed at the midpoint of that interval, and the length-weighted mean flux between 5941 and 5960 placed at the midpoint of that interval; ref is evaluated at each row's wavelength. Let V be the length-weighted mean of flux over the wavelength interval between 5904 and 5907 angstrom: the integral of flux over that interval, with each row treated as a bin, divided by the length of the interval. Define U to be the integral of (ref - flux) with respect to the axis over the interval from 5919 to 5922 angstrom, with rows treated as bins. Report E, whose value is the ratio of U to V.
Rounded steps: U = -0.30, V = 12.1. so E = -0.02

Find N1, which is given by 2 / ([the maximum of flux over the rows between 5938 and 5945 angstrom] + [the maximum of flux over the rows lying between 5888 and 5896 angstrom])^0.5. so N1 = 0.381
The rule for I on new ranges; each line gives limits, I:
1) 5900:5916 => -3.9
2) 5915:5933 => -3.2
